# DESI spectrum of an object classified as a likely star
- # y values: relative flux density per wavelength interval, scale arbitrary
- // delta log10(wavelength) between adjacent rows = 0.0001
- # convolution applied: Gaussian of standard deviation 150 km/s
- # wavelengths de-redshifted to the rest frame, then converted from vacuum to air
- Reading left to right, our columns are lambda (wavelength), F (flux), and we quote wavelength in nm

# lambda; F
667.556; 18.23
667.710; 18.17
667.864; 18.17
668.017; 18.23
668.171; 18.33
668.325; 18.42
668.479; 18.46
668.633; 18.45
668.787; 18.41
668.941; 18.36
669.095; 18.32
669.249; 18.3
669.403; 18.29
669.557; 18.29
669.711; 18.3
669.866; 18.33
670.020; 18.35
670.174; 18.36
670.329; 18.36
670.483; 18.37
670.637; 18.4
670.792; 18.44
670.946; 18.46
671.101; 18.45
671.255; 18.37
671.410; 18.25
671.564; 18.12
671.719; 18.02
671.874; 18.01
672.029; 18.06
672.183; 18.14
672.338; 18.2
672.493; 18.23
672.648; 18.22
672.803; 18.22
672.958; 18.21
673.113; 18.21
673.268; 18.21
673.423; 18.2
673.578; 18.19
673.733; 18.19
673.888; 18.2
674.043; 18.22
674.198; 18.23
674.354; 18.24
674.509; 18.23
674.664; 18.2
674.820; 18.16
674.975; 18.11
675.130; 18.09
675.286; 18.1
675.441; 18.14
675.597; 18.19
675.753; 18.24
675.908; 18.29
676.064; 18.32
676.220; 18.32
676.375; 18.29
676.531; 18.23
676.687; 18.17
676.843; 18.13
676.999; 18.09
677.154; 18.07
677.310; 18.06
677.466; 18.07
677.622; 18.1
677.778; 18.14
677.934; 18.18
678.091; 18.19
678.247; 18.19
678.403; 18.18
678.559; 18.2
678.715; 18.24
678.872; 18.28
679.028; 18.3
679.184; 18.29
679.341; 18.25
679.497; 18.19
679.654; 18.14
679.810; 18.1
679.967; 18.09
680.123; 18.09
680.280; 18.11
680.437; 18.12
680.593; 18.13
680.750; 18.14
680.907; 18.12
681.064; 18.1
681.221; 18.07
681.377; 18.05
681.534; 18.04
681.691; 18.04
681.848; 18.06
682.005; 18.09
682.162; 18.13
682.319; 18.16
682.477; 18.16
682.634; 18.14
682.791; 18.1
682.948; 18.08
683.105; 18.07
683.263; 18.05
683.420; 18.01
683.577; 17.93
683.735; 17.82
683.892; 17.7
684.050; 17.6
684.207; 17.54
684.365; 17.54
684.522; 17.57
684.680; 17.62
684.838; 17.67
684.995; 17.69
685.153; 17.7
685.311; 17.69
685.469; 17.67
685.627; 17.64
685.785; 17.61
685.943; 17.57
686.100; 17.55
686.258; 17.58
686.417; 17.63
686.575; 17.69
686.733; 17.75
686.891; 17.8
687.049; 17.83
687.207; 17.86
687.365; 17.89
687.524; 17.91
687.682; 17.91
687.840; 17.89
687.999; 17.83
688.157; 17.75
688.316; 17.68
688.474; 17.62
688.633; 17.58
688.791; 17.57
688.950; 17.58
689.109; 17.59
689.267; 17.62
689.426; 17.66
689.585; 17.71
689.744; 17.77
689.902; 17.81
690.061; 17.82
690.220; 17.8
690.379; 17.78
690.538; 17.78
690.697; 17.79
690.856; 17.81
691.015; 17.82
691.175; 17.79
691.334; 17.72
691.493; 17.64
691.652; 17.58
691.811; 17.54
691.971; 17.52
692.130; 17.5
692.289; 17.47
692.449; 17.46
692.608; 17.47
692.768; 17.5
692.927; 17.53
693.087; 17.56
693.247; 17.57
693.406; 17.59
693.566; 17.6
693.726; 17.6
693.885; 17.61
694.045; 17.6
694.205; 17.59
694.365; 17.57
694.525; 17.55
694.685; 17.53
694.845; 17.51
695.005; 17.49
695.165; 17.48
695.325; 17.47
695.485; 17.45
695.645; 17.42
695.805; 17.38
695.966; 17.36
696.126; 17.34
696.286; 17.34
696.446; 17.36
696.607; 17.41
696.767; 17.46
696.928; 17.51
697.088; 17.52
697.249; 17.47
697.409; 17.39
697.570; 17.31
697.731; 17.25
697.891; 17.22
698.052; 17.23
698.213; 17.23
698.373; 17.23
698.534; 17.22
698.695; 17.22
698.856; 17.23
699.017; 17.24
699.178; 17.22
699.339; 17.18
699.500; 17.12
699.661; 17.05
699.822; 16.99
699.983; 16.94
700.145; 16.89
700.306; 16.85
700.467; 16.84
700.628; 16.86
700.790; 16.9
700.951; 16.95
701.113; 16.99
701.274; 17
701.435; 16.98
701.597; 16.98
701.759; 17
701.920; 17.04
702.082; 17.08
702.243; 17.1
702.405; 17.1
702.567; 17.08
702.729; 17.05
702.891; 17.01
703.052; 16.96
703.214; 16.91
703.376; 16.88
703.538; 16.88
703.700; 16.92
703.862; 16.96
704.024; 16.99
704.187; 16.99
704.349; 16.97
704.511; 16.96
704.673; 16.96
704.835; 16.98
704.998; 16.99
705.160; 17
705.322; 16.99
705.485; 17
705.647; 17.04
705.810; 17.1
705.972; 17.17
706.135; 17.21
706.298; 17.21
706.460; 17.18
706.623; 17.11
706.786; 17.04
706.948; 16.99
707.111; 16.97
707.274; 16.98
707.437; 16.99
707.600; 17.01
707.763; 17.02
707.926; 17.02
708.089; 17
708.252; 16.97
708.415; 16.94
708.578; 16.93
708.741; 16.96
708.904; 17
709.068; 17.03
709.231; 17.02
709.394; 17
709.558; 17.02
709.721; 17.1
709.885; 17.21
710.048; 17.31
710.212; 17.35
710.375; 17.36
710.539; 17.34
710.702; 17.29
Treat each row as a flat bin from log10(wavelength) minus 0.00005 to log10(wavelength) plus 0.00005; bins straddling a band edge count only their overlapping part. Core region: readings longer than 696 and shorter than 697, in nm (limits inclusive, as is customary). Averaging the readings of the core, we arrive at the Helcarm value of 17.4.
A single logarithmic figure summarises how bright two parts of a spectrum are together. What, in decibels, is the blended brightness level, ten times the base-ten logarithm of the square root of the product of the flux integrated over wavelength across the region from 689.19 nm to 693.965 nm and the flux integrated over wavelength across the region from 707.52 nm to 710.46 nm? 18.13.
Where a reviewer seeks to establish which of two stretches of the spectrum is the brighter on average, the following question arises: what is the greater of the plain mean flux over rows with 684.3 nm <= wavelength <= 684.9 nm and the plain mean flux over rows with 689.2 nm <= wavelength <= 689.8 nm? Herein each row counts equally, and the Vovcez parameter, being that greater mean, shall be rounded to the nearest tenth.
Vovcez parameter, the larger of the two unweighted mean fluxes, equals 17.7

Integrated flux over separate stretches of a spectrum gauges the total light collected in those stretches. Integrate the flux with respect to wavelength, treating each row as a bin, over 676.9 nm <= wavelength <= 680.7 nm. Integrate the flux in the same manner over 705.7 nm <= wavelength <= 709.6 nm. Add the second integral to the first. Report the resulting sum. 135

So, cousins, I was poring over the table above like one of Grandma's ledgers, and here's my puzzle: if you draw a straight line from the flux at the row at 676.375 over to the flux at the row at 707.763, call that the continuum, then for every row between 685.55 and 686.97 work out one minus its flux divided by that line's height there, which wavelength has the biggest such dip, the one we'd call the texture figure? 686.100 nm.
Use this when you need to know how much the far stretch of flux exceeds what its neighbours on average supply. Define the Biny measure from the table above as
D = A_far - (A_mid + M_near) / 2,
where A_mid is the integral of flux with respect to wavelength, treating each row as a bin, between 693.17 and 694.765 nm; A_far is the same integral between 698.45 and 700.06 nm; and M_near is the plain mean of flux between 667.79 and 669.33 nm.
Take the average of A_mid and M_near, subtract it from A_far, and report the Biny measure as 4.4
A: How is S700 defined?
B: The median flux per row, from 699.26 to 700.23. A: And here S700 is 17.0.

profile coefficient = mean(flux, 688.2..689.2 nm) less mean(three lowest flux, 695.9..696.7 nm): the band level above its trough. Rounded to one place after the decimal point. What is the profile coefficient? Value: 0.3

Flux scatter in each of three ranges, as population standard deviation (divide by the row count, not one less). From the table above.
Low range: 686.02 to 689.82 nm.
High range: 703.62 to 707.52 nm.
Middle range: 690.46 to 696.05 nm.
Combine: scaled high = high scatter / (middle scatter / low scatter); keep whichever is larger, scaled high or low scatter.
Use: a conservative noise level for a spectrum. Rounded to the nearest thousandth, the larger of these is 0.120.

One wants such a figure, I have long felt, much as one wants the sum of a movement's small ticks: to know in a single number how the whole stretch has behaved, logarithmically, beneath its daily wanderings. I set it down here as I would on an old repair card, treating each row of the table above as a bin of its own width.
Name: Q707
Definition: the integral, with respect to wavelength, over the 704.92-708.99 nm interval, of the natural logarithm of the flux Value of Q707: 11.5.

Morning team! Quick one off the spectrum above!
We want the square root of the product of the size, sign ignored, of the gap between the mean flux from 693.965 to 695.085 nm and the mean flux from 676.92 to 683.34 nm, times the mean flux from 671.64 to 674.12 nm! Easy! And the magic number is 3.3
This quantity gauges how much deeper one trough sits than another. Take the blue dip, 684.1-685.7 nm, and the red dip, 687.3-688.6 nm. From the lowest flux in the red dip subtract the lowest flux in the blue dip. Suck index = 0.08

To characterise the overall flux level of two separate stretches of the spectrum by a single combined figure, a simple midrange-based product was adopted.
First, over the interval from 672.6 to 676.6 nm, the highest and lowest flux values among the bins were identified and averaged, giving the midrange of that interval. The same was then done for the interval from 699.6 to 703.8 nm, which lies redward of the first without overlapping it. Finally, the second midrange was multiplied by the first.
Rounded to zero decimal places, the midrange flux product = 309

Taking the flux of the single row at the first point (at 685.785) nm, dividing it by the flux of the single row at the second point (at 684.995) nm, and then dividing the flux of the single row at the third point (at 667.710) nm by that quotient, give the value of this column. 18.3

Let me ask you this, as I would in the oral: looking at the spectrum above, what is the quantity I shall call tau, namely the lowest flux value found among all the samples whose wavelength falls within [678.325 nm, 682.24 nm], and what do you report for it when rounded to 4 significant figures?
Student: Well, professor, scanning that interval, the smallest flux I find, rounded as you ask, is 18.04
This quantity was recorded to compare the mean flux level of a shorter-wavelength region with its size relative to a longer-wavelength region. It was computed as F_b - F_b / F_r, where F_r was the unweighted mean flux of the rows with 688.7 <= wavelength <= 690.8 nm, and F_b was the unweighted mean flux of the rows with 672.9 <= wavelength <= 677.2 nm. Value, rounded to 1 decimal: 17.2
